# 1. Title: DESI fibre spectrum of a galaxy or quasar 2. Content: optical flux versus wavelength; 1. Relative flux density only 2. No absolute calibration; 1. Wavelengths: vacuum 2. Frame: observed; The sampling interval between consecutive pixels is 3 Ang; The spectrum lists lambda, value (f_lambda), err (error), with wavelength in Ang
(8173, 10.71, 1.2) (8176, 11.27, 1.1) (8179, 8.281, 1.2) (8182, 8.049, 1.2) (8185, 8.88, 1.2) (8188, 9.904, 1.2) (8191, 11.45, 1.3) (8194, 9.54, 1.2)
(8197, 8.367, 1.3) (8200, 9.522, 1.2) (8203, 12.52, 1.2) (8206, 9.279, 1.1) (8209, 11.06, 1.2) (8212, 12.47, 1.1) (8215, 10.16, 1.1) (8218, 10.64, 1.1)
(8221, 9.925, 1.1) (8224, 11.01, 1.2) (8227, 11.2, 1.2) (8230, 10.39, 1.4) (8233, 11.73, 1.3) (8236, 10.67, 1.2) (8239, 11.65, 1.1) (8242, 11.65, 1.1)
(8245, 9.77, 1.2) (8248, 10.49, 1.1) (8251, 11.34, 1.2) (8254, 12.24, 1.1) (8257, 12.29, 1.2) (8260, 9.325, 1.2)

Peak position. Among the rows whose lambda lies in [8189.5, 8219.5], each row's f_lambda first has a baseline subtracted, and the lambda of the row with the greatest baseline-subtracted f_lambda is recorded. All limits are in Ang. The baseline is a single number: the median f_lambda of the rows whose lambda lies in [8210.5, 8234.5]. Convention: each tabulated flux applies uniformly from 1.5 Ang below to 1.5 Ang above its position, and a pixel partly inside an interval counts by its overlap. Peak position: 8203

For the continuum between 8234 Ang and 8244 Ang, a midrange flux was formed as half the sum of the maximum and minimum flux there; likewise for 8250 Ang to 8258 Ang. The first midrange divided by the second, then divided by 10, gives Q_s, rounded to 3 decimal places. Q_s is 0.094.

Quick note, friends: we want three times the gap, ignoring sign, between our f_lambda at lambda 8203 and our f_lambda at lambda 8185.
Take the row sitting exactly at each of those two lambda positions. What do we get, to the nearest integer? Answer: 11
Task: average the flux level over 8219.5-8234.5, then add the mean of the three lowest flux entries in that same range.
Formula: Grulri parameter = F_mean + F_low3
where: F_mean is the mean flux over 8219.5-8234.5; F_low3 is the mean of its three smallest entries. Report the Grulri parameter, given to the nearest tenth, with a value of 21.3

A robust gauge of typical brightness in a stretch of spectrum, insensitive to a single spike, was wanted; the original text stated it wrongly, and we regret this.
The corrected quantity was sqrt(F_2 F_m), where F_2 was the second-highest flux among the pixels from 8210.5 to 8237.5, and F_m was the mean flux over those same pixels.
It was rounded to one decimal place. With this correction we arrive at 11.3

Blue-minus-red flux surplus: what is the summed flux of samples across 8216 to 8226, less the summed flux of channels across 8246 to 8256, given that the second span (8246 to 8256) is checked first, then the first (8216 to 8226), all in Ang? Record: -2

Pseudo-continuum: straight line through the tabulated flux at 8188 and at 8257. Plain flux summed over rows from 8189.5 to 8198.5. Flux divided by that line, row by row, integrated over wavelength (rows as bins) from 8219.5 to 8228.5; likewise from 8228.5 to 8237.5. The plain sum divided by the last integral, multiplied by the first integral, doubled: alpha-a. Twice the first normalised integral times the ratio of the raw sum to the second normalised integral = 59.1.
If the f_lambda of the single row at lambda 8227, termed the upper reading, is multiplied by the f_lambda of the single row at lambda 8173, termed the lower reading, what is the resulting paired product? 120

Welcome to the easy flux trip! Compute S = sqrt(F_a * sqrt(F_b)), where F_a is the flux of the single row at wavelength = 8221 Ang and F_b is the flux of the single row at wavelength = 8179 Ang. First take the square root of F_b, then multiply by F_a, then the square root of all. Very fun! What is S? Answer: 5.34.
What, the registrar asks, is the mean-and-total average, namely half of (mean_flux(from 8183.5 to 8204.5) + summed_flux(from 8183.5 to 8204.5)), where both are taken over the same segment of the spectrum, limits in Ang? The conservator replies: 40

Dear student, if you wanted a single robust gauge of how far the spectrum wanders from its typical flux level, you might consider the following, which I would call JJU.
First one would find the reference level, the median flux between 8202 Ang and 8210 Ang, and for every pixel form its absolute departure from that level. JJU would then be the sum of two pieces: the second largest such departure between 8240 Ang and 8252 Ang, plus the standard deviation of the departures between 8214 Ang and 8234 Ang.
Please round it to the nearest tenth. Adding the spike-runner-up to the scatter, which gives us 1.0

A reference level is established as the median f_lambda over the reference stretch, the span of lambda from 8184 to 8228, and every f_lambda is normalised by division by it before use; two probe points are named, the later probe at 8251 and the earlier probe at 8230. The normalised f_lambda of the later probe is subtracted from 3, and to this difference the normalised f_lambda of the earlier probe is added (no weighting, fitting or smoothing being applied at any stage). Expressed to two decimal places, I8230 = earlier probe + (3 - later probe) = 2.91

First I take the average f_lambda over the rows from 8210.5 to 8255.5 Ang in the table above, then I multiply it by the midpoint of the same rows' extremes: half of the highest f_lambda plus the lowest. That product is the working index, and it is 123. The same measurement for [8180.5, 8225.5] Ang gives 105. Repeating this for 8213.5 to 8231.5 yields 111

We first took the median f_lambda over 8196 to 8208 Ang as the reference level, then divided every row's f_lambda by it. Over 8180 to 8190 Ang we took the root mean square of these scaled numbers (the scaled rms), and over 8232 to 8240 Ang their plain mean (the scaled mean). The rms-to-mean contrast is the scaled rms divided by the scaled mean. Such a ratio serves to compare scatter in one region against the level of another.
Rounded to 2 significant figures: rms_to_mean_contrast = 0.79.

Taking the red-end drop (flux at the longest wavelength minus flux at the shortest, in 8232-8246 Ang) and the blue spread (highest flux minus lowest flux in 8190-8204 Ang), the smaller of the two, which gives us -2.0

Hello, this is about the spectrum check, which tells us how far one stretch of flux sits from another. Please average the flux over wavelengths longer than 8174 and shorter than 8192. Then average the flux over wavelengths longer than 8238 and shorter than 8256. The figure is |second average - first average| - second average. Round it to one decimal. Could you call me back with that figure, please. -9.6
